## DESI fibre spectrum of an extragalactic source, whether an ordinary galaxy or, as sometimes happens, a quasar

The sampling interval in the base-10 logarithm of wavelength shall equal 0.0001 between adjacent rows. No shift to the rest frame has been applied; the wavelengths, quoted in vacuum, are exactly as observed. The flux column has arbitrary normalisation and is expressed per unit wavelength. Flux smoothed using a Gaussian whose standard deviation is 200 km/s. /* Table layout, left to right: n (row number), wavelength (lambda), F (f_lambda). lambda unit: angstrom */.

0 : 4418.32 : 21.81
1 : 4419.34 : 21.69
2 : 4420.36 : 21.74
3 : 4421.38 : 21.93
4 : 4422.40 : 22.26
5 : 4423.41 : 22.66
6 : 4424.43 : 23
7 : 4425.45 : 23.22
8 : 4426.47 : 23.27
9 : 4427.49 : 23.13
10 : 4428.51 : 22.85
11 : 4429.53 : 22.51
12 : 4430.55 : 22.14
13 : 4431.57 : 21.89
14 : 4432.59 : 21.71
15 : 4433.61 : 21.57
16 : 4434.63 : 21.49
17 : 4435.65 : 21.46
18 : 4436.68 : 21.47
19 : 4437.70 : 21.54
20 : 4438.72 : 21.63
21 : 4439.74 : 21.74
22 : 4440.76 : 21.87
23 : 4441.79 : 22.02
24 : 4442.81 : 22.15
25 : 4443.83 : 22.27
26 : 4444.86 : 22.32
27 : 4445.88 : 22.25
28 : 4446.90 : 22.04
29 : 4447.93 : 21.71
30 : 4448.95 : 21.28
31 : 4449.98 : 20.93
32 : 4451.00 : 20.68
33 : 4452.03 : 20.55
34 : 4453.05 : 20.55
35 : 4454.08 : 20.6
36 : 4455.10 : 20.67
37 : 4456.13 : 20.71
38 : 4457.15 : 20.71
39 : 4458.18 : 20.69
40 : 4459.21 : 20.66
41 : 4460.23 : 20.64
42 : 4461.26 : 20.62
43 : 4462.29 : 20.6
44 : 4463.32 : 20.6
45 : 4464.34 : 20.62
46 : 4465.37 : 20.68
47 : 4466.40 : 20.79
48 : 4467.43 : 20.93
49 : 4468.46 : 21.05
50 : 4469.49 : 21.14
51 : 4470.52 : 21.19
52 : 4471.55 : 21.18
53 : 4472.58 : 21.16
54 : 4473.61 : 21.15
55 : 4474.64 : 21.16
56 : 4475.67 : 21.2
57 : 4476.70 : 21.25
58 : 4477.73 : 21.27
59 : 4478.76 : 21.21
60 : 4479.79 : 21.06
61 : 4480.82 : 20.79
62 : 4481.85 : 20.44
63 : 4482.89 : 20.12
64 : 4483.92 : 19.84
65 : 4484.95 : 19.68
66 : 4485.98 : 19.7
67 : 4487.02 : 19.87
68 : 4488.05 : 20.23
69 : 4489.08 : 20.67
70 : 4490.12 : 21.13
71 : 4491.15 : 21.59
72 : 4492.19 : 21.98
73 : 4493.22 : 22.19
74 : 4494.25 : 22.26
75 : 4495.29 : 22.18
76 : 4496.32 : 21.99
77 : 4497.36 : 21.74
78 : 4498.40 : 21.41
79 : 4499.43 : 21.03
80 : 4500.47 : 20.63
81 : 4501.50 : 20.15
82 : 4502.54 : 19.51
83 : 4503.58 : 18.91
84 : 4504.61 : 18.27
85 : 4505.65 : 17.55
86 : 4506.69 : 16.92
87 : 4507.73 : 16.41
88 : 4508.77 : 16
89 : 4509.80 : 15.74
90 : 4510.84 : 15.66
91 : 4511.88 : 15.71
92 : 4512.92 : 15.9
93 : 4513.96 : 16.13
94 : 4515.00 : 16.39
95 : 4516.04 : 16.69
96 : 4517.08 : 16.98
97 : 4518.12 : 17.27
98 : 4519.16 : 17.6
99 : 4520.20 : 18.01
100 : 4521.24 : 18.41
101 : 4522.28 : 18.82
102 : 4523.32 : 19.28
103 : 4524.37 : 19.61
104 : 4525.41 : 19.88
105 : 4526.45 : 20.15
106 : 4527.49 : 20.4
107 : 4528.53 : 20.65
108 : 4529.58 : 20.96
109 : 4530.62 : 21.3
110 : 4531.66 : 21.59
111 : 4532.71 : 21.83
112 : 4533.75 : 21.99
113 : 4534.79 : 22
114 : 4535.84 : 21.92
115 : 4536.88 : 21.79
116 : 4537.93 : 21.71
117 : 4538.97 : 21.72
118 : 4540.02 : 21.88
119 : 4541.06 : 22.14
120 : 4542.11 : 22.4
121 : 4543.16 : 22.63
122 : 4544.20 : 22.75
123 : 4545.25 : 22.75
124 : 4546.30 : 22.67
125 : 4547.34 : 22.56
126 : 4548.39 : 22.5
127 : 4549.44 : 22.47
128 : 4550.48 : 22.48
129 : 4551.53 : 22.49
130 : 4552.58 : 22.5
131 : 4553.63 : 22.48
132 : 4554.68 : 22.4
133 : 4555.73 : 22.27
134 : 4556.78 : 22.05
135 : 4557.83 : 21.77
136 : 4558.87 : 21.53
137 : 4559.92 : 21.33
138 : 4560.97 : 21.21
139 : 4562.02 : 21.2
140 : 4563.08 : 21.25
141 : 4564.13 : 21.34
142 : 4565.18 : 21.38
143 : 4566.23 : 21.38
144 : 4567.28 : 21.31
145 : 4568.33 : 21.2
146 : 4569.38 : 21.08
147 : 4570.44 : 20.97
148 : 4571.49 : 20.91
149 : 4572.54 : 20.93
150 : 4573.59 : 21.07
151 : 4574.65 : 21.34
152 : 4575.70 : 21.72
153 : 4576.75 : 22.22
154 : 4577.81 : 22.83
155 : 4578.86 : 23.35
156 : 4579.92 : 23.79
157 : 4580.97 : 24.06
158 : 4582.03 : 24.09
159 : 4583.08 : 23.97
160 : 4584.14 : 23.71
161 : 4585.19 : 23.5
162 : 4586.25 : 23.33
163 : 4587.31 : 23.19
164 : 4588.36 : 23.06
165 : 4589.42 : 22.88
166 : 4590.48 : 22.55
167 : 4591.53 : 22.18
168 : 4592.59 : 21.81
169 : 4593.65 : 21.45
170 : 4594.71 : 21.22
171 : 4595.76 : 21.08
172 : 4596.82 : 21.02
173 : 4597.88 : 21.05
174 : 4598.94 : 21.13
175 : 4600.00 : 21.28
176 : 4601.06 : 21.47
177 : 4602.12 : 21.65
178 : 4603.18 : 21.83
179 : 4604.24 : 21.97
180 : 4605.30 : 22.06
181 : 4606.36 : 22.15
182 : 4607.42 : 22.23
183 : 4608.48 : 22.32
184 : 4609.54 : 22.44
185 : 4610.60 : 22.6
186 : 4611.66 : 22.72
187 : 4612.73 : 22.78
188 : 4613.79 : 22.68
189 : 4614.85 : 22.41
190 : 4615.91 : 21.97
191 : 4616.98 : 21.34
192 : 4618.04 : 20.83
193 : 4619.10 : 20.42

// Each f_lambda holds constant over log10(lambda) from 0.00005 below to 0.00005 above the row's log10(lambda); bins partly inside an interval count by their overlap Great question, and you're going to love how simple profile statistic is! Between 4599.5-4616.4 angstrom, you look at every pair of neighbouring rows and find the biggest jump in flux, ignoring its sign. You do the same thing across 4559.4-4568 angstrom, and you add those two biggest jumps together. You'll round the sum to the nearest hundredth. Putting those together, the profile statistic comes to 0.56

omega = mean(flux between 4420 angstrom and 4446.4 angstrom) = 22.2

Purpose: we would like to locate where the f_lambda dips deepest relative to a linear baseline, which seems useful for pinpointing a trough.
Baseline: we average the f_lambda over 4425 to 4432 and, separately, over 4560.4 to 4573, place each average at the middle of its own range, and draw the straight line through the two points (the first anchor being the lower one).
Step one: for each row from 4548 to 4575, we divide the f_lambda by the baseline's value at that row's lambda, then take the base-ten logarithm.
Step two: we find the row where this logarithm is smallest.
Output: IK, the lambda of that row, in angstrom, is 4571.49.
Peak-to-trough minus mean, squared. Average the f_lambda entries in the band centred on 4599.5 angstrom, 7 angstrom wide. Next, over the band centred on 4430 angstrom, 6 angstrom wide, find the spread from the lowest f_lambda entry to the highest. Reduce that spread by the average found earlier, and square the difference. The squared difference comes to 394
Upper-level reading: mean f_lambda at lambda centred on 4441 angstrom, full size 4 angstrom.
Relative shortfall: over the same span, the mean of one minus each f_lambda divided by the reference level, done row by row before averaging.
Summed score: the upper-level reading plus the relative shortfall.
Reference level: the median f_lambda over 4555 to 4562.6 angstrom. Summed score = 21.9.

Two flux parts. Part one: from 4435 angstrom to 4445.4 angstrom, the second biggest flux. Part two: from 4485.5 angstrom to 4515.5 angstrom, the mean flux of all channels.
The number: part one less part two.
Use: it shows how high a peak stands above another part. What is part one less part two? 3.0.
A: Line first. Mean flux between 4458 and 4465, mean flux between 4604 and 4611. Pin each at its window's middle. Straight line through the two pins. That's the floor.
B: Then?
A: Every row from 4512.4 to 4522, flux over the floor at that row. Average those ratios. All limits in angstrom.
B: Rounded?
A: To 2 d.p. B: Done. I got 0.80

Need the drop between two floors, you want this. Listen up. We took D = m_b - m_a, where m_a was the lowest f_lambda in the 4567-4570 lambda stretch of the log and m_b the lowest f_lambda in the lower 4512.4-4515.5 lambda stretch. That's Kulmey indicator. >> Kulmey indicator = -5.2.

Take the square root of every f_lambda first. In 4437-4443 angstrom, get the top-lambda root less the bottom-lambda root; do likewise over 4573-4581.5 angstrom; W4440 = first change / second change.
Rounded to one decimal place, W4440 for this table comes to 0.2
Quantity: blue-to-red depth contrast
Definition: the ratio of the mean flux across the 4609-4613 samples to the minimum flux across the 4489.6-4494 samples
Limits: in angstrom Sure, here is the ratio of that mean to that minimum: 1.07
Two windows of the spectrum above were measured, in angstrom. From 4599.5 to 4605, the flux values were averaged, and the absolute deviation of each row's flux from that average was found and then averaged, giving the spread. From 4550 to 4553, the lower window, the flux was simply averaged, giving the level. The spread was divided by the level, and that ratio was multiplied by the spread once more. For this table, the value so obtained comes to 0.002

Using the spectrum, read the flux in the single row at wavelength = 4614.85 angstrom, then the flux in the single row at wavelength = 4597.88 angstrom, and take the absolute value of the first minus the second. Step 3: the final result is 1.36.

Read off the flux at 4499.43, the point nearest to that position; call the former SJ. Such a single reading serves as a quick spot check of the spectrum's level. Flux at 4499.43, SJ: 21.03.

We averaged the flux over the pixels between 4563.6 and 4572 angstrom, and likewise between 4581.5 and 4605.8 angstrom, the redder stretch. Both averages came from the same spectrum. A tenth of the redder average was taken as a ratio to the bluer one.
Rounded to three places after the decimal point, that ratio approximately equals 0.105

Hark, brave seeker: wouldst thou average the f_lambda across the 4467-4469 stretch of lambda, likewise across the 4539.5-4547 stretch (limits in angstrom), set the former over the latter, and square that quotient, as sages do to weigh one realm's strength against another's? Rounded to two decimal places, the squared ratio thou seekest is 0.87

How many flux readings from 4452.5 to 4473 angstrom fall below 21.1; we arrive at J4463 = 16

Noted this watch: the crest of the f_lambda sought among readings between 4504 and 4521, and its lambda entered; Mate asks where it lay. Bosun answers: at 4504.61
